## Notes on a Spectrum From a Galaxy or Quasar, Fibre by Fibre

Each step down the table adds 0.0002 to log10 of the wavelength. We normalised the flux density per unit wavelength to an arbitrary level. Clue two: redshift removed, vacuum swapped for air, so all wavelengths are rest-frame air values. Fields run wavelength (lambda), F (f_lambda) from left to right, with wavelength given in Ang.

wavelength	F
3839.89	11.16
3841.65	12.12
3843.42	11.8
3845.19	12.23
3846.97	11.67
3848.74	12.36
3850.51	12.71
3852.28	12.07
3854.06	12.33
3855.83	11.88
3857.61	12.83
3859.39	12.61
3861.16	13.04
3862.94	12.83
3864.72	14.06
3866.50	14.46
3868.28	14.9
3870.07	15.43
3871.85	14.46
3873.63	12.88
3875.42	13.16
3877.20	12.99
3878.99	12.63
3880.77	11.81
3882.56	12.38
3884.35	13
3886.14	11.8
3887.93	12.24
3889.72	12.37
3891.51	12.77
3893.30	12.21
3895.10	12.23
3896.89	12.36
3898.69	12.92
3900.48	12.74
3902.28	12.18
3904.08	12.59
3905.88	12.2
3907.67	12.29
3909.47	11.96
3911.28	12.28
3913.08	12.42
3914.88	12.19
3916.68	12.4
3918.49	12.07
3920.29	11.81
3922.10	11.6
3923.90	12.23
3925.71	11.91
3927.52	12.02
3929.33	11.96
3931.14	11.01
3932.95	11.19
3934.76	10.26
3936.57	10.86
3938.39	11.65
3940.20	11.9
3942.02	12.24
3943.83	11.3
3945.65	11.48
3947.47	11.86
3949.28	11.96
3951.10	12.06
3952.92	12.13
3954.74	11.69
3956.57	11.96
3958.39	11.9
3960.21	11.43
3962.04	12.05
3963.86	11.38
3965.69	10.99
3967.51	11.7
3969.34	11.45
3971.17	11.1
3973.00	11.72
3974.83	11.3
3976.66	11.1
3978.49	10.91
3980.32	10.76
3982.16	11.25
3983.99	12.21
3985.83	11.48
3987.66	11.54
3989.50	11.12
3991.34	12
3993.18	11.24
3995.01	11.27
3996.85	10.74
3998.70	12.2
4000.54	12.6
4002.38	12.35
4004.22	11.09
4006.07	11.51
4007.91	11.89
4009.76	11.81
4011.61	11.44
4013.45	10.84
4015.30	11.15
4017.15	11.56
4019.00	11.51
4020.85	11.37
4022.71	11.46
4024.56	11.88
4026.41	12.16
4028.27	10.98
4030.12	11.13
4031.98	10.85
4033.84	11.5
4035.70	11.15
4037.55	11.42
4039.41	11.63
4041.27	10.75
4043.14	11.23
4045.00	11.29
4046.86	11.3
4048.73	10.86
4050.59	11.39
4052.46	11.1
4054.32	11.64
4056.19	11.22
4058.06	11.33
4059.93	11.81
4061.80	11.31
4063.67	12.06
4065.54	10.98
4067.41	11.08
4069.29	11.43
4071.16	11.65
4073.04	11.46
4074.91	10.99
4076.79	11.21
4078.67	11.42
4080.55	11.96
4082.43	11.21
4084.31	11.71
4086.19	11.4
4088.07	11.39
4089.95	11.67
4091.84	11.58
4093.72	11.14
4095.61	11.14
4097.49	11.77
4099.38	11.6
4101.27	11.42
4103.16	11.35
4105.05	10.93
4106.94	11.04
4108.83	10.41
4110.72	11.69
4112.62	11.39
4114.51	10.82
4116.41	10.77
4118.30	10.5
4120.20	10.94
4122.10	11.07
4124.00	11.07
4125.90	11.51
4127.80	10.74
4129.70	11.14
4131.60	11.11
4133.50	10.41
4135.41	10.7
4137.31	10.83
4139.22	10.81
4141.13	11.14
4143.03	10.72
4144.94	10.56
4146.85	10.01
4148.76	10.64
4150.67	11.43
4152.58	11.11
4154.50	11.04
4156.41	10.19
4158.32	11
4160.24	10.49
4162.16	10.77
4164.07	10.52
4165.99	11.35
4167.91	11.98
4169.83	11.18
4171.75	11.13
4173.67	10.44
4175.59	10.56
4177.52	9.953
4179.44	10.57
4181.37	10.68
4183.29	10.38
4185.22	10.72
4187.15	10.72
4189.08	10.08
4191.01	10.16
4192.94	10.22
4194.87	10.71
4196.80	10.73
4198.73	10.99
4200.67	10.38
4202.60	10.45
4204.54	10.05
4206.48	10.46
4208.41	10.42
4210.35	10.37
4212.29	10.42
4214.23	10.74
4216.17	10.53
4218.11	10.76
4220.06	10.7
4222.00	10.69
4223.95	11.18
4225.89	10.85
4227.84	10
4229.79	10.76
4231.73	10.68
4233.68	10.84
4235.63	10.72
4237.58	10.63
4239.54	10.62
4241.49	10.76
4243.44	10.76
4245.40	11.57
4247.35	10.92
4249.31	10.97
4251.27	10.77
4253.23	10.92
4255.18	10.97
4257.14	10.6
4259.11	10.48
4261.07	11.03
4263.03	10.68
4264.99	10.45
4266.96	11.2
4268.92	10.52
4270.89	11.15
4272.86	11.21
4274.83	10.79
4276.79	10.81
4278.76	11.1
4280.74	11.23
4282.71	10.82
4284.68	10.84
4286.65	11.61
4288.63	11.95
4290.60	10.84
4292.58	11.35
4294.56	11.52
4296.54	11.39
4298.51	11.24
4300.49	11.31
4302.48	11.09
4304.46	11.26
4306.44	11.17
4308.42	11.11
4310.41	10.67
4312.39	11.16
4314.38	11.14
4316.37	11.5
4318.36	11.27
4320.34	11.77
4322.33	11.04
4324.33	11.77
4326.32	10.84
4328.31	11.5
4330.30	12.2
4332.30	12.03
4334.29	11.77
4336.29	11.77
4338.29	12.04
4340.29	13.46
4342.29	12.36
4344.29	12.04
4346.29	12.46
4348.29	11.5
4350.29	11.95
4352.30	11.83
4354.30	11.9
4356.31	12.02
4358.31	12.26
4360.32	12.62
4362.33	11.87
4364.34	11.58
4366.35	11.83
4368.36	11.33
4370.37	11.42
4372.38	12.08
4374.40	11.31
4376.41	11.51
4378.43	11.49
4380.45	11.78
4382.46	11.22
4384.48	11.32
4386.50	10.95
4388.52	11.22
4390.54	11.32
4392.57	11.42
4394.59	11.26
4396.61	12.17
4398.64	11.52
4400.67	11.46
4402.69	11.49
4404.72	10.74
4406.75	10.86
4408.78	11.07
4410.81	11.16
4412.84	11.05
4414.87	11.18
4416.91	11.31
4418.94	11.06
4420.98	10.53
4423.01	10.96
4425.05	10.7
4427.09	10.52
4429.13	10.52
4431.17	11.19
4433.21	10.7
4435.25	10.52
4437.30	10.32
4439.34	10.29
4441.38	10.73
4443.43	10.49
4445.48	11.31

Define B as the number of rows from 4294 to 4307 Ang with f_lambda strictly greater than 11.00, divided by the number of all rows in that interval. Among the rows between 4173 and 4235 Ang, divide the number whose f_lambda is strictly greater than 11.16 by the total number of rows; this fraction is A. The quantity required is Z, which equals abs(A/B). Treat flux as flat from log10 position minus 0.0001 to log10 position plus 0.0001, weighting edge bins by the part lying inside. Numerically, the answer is 0.0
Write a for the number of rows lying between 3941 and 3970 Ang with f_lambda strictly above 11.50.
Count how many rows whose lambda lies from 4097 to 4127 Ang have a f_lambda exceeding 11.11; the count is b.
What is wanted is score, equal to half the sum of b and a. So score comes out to 8.5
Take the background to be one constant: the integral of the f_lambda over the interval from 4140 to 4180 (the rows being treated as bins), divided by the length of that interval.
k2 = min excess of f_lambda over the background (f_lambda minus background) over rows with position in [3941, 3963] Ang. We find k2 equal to 0.50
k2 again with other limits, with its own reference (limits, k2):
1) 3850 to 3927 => 0.80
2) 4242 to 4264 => -0.32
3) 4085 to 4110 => -0.39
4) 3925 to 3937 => -0.54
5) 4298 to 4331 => -0.13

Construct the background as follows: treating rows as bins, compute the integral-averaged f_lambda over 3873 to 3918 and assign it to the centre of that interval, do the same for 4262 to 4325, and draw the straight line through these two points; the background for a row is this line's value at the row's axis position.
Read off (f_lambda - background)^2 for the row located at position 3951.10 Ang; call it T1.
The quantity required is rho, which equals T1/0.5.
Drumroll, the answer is 0.1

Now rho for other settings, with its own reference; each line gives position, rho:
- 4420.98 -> 0.1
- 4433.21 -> 0.0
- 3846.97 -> 1.7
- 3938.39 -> 0.8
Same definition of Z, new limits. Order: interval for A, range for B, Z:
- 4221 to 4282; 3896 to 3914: 0.2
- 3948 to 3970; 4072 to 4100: 1.0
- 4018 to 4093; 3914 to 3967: 0.8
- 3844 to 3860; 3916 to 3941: 1.2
